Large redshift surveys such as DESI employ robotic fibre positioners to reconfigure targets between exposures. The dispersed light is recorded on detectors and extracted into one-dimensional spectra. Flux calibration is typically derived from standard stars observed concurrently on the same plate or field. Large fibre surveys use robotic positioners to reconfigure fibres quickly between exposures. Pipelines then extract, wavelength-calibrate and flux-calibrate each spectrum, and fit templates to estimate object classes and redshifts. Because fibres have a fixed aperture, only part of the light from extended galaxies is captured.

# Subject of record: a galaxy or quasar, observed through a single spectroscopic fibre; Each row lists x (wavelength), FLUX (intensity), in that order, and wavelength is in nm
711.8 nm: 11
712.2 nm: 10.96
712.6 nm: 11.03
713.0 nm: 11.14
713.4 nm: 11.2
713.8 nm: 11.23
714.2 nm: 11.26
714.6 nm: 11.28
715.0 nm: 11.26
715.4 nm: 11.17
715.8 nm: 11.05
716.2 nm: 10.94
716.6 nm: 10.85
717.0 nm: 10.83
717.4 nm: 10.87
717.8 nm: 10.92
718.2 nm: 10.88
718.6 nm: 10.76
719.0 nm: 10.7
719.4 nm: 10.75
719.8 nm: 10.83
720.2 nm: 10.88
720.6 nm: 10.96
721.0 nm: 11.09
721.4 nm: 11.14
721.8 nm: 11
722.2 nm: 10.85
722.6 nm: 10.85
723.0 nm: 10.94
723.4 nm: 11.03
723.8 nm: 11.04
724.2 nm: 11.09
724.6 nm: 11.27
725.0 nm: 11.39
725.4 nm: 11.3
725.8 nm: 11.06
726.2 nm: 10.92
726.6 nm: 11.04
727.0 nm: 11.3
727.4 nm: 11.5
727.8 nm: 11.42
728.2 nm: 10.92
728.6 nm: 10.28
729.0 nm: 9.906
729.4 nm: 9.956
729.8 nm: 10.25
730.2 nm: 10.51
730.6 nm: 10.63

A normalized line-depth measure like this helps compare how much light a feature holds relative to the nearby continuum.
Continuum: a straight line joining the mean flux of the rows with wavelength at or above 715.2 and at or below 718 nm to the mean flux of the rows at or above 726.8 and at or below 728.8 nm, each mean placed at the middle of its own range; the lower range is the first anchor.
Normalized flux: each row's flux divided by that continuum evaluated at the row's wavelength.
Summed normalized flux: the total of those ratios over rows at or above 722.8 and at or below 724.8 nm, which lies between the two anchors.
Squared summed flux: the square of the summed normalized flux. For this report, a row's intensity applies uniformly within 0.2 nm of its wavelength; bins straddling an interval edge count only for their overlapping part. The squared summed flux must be 25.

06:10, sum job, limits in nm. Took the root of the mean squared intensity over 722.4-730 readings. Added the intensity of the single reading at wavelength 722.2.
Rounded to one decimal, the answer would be 21.8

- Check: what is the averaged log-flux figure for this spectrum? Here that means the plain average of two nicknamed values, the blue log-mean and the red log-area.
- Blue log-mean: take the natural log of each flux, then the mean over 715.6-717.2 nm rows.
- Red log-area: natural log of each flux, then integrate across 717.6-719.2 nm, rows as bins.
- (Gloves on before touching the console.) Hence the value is 3.10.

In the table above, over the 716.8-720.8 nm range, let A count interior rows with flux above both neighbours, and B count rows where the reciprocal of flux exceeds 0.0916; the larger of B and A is 8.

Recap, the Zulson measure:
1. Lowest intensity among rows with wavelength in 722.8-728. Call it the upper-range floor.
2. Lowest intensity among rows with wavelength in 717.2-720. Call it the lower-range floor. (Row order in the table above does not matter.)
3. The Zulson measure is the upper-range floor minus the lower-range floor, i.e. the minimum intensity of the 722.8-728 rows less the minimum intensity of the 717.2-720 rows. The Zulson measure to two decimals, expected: 0.22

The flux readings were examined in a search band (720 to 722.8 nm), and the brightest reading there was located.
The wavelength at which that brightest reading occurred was 721.4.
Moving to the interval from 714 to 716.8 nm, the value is 714.6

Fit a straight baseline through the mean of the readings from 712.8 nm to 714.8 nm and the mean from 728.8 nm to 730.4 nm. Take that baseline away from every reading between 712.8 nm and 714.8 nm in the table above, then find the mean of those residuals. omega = 0.0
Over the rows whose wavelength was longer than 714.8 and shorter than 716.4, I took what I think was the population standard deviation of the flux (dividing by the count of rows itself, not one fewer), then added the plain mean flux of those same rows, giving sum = 11.2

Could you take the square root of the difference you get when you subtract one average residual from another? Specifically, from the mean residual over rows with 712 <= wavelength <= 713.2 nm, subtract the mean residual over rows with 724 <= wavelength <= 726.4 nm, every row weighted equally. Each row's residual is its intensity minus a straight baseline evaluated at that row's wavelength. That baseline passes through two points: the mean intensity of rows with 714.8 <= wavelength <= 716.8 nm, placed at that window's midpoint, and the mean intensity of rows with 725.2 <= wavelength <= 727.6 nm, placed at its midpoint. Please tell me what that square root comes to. 0.17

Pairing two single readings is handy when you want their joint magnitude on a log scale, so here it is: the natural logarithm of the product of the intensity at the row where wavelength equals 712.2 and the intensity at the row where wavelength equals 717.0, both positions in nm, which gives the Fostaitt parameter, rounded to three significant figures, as 4.78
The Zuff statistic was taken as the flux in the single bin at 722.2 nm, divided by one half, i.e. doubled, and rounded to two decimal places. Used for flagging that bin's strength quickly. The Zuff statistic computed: 21.70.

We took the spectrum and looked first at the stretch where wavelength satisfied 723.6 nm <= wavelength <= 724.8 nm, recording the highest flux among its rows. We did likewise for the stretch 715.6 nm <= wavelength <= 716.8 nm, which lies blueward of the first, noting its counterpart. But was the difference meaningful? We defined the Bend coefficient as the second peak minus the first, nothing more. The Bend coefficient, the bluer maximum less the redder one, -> -0.22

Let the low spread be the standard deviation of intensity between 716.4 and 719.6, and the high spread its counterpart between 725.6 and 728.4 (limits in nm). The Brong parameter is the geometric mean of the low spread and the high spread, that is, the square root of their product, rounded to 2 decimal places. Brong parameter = 0.13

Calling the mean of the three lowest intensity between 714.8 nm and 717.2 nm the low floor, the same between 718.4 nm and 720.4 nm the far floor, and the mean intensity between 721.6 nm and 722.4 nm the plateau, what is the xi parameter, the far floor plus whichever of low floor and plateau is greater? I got 21.7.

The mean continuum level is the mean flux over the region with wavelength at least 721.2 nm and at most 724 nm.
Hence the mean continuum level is 11.0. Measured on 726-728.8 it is 11.1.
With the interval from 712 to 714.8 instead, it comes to 11.2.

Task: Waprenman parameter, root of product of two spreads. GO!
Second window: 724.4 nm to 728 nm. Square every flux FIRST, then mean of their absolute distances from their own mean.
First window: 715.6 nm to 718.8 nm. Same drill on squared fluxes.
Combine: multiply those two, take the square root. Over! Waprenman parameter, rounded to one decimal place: 2.2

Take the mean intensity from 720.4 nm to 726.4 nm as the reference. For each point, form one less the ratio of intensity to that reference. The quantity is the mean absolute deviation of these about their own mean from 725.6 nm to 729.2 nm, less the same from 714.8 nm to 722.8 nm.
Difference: 0.023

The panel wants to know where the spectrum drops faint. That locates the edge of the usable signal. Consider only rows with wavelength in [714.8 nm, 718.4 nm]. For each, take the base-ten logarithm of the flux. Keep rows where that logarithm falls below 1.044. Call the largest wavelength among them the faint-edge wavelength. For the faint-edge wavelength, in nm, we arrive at 718.2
